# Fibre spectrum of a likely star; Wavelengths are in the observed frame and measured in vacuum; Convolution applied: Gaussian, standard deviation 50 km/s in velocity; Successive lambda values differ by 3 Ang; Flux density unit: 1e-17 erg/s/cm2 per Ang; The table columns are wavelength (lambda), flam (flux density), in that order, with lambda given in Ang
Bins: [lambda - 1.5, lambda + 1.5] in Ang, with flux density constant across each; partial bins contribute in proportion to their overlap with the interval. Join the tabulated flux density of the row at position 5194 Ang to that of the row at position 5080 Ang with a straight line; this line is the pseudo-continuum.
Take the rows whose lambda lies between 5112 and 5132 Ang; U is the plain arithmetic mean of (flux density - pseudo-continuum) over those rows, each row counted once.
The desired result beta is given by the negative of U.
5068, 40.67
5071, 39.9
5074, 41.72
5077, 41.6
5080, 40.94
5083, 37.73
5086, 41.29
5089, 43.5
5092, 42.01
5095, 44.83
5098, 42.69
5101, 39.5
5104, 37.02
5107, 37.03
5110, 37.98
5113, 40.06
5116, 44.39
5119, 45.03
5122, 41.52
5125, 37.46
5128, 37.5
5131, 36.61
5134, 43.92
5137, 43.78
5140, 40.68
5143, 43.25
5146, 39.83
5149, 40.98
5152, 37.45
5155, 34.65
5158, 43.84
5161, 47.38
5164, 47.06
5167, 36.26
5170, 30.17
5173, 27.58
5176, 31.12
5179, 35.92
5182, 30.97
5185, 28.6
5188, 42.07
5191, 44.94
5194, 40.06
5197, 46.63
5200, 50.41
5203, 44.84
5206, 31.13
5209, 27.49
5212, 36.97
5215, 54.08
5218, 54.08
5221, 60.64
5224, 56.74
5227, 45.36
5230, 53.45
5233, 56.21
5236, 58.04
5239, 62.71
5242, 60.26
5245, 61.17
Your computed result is 0.2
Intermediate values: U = -0.2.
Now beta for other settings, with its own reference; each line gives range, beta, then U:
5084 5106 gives -0.7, 0.7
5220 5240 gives -16.4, 16.4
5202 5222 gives -4.3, 4.3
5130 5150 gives -0.8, 0.8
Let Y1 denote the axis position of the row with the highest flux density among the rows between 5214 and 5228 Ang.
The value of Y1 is 5221 Ang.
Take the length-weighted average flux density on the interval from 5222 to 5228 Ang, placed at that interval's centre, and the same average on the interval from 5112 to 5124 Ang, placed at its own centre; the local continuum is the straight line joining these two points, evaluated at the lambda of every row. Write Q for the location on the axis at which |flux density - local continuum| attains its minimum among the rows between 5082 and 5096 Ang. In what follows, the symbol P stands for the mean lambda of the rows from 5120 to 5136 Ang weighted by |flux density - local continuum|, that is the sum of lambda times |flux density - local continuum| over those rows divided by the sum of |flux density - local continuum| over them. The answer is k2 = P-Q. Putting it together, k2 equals 41.8 Ang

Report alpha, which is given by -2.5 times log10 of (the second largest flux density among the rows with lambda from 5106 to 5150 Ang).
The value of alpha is -4.12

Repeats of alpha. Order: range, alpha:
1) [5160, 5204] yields -4.19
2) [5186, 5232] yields -4.38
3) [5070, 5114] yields -4.10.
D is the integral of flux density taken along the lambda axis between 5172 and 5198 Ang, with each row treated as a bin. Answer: 947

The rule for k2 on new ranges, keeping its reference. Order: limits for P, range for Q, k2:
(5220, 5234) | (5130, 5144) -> 91.2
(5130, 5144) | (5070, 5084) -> 64.4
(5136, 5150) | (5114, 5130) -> 22.7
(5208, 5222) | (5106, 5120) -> 96.6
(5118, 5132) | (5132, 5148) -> -7.1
